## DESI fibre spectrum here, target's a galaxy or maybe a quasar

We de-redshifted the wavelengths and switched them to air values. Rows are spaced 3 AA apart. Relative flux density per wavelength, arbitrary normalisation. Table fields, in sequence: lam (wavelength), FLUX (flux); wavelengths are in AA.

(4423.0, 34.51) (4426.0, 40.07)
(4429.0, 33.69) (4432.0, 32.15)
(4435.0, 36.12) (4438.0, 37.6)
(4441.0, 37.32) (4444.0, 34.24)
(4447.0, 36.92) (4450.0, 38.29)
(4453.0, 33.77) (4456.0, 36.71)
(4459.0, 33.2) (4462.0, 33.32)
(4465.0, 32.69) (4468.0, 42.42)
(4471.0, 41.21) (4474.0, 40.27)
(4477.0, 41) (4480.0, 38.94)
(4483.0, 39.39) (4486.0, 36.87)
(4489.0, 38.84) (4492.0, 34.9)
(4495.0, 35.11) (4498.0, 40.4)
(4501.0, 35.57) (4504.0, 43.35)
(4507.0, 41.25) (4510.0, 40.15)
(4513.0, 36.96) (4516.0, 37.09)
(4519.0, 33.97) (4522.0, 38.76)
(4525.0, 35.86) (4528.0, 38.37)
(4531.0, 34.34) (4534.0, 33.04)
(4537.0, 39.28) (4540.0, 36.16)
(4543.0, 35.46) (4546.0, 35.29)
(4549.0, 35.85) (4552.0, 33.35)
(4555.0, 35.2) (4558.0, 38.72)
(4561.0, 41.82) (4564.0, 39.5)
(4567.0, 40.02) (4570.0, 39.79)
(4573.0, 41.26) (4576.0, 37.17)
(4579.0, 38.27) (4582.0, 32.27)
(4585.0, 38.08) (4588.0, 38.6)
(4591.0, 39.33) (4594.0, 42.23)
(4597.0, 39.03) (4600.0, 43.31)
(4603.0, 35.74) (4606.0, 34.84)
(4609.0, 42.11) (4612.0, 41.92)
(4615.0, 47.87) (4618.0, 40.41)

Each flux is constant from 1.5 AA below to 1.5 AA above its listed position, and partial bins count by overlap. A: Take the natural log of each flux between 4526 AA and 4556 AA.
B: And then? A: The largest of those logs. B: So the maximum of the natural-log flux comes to 3.67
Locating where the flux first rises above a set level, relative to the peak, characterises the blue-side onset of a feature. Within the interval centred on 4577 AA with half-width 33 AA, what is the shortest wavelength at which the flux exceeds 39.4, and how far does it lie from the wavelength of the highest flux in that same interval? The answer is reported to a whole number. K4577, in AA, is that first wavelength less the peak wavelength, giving -39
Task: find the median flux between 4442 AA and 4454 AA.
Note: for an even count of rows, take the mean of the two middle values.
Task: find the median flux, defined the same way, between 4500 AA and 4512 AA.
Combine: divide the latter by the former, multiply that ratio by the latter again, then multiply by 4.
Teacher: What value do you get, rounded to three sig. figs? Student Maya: 186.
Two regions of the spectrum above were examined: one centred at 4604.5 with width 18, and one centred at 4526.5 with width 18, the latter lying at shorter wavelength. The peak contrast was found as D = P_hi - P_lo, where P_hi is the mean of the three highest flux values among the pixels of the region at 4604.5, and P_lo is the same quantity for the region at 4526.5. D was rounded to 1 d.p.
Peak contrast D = 4.8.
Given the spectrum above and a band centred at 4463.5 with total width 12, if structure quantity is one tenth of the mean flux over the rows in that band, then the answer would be 3.54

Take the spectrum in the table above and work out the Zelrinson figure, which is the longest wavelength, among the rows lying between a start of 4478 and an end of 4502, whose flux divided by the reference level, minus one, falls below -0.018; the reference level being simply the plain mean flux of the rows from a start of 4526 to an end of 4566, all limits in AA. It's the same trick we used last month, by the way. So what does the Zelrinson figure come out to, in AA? 4501.0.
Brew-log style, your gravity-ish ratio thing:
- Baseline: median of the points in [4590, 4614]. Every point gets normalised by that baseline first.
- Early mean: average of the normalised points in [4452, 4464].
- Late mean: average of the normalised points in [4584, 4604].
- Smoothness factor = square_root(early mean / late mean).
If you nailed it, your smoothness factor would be 0.93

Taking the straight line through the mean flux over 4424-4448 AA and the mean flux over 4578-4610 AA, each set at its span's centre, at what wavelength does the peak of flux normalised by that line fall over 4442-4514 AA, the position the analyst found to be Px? 4504.0 AA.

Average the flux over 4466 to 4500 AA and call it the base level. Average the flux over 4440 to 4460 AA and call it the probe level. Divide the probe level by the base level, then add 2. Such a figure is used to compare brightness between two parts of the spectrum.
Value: 2.92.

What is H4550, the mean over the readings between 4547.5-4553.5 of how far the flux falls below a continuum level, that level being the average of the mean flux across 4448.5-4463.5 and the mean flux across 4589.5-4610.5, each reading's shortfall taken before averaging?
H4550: 2.7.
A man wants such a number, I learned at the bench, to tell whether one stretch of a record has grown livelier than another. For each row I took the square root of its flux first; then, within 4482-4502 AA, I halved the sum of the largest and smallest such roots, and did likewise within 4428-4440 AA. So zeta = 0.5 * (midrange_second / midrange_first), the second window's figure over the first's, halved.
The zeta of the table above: 0.481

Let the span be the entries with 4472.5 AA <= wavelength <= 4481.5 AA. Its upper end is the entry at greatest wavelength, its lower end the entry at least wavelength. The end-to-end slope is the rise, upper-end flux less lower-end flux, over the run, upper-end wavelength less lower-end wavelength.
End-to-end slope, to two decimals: -0.22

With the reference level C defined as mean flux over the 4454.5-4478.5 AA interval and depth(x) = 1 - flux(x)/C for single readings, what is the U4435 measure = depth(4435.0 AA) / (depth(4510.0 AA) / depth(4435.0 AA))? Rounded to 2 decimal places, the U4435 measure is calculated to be -0.02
